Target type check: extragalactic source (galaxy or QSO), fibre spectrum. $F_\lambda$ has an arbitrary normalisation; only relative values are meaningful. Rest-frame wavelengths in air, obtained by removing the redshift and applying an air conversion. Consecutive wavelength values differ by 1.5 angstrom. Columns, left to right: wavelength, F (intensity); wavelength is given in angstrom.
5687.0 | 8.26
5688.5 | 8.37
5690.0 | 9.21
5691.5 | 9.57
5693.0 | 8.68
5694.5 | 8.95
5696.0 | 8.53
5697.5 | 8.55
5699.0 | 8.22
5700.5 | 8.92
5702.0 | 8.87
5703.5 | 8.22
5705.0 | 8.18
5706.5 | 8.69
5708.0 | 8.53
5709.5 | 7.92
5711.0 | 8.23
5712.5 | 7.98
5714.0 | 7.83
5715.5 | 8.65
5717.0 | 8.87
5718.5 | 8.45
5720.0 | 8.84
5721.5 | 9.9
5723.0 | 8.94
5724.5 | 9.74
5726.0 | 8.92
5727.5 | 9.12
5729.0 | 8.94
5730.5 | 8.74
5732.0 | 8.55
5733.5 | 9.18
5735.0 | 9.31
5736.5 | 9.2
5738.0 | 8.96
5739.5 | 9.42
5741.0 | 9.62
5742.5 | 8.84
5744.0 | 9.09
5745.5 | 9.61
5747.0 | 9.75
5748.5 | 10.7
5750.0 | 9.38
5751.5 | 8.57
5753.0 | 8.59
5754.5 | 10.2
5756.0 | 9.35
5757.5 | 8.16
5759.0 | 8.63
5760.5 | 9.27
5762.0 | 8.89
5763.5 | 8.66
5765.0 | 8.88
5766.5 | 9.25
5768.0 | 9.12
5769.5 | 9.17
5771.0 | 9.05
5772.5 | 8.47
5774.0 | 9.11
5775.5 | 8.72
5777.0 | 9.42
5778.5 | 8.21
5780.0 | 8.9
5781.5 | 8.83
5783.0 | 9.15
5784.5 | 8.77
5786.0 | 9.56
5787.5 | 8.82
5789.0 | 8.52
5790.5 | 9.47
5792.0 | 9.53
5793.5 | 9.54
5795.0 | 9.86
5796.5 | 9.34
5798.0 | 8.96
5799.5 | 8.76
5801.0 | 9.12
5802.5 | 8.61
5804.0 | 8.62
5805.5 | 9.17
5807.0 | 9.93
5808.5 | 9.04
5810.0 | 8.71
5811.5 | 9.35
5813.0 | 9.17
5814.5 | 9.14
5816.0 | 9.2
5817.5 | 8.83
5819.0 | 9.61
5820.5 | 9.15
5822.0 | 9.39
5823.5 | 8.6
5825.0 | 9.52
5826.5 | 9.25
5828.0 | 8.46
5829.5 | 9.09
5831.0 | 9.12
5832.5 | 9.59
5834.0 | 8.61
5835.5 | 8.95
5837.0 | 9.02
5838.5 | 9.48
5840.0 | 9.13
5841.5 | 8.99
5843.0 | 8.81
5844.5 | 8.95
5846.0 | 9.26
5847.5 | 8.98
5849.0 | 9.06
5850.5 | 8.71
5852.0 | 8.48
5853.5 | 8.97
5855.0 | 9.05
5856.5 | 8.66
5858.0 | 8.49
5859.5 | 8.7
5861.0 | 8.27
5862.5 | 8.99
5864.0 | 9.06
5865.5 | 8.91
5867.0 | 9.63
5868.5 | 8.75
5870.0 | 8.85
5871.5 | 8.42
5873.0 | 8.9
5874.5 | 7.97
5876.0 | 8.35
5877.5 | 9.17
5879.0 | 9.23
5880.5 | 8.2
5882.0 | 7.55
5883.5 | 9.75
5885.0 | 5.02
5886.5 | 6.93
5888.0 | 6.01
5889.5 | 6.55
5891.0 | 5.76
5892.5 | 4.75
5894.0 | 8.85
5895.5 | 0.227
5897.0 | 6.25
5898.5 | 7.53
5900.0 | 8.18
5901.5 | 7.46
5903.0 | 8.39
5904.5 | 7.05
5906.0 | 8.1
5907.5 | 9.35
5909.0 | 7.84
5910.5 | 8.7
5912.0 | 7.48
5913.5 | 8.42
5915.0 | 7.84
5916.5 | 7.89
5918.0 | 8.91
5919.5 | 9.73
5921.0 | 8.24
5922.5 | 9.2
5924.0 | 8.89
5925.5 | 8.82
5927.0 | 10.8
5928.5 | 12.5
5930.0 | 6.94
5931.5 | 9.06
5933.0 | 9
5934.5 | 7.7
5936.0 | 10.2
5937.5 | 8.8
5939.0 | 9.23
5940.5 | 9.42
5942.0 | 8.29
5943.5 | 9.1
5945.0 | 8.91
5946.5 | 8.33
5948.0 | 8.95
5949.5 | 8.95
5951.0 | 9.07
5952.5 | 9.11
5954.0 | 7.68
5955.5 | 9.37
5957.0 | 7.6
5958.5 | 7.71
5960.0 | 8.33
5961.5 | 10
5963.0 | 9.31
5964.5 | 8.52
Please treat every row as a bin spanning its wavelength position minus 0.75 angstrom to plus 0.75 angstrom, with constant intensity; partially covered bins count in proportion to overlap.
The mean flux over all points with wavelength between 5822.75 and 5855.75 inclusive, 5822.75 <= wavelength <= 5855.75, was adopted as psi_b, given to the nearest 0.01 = 9.00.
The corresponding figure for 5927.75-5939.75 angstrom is 9.18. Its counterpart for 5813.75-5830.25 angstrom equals 9.11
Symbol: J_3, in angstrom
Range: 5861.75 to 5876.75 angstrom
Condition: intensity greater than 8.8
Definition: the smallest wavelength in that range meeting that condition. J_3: 5862.5 angstrom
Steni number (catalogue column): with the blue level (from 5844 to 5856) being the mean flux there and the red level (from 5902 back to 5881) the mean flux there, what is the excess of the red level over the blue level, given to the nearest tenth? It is -2.4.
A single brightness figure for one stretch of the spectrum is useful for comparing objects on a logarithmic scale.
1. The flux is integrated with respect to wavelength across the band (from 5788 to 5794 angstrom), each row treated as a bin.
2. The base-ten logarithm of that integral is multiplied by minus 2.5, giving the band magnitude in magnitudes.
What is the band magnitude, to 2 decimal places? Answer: -4.36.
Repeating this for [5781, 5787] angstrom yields -4.34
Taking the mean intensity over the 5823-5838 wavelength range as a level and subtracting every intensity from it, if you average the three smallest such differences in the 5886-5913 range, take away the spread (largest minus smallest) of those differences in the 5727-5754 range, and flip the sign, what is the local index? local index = 2.1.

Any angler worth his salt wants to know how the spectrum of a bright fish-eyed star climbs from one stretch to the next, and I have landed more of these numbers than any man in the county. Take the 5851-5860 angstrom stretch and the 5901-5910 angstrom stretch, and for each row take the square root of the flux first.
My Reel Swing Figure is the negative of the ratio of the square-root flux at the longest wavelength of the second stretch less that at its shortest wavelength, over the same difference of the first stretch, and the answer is -1.8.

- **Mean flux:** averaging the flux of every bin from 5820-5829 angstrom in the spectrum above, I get 9.06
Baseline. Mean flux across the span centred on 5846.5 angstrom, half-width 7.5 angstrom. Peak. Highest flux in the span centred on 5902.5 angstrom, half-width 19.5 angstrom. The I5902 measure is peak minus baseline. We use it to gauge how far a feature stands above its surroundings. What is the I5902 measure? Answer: 0.8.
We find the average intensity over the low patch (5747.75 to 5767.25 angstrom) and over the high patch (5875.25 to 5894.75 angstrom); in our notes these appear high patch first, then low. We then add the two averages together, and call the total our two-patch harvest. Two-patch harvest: 16.5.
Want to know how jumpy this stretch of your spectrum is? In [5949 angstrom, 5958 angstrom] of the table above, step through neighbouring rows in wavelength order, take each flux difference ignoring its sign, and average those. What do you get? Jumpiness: 1.0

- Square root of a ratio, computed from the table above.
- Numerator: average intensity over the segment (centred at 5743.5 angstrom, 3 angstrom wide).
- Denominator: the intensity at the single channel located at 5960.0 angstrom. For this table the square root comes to 1.04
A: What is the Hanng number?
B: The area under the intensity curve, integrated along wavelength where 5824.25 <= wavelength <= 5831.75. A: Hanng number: 68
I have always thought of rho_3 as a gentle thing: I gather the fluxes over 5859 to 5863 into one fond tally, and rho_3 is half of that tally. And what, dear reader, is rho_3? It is 13.0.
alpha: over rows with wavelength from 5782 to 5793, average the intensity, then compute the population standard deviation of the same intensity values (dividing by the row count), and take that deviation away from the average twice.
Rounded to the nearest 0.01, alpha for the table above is 8.34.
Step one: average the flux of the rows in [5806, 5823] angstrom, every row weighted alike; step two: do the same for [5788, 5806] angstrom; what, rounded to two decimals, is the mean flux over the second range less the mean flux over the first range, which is -0.10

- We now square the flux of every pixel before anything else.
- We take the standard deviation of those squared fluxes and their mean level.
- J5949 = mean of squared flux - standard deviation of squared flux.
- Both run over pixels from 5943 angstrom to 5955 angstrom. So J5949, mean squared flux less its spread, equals 69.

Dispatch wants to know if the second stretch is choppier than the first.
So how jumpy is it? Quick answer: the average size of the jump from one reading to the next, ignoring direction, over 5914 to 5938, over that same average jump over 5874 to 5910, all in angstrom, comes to 0.77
